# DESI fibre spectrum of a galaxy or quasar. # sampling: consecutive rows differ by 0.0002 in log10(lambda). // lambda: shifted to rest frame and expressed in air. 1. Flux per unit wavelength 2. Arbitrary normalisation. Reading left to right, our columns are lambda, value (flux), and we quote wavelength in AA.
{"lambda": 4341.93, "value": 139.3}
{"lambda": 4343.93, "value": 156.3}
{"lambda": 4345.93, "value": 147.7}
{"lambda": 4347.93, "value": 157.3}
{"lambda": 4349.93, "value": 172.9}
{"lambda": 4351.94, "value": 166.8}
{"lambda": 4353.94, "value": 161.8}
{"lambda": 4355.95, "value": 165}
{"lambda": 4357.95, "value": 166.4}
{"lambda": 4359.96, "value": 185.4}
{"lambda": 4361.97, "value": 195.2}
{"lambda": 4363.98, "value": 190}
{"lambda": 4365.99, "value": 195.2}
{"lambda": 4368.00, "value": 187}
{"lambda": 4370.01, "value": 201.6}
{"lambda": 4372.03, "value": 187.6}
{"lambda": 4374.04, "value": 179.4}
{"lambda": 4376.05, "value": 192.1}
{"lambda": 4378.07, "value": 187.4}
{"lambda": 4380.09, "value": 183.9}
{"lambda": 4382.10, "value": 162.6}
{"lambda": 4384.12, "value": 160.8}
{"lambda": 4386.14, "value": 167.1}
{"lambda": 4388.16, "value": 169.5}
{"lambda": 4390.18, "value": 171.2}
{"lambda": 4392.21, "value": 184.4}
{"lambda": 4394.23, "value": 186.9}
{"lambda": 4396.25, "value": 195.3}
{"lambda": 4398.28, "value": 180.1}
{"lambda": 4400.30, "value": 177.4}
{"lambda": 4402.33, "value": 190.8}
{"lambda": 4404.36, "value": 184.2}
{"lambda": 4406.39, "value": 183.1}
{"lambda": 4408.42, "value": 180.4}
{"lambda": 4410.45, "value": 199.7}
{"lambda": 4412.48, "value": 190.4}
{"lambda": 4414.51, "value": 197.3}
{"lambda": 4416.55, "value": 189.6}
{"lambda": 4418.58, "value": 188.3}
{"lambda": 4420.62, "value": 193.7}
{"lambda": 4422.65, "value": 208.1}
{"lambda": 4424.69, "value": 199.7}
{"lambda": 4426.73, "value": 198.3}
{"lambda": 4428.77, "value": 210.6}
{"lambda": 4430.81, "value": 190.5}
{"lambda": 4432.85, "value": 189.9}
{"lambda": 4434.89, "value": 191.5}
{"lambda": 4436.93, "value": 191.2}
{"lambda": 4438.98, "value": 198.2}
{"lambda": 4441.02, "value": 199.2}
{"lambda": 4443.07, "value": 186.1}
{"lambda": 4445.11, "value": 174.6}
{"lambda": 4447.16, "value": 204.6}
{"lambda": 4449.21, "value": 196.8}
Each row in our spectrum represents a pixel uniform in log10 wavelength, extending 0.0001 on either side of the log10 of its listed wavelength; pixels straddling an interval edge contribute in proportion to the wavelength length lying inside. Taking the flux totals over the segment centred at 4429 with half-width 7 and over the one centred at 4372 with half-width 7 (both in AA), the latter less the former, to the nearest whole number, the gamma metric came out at -58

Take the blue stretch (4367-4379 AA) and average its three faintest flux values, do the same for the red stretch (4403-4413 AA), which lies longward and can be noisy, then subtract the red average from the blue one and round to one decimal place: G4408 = 2.0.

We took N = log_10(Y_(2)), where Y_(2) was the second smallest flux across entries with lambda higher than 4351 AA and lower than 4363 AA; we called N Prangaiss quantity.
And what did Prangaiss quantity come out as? 2.22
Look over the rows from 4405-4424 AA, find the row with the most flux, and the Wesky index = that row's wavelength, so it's 4422.65 AA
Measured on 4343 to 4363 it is 4361.97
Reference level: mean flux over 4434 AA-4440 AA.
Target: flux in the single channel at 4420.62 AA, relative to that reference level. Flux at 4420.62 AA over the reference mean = 1.00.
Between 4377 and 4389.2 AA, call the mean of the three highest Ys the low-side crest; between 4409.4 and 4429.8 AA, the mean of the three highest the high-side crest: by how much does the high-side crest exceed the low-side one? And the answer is 26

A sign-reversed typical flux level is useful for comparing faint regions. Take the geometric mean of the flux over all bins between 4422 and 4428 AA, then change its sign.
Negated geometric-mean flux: -202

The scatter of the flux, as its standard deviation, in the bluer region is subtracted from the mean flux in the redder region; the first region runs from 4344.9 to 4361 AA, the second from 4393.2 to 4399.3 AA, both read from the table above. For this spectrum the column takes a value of 177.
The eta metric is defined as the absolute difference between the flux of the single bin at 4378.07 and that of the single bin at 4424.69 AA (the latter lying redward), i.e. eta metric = 12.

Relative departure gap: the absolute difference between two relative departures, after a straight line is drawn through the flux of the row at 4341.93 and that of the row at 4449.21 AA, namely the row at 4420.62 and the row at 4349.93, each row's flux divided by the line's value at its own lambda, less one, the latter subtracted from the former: 0.14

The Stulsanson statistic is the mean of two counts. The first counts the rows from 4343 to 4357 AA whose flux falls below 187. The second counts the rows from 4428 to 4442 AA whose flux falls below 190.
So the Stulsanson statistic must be 4.00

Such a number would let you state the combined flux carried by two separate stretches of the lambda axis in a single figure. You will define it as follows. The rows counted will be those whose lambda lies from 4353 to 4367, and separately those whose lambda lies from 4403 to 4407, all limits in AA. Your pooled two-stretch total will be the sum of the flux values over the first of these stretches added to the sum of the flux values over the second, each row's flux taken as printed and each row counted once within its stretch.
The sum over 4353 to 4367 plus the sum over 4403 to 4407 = 1626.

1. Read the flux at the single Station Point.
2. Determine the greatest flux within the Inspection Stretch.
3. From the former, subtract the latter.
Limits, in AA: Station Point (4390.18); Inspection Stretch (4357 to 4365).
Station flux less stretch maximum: -24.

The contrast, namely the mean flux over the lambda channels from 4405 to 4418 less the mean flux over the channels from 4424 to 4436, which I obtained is -7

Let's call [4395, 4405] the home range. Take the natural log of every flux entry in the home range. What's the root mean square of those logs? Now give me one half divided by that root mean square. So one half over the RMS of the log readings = 0.0957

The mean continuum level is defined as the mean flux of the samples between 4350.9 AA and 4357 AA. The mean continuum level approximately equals 165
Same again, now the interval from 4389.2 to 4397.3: 184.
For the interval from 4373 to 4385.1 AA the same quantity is 178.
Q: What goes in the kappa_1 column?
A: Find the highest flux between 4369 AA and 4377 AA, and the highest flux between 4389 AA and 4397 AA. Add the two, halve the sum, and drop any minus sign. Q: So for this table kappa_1 198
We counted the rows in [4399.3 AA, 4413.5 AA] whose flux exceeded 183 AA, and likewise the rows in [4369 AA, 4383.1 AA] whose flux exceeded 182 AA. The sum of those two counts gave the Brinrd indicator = 10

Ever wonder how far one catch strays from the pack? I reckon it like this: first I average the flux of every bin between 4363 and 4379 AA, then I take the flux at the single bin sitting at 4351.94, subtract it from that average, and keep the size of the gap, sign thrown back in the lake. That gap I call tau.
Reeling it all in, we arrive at 23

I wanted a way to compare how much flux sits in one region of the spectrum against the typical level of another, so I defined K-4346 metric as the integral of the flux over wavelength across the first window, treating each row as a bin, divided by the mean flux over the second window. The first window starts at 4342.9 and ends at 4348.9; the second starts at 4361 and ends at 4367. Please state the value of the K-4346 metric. 4.8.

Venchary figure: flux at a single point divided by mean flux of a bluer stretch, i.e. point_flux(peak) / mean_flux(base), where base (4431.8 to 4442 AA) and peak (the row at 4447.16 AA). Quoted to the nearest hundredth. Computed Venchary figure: 1.05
